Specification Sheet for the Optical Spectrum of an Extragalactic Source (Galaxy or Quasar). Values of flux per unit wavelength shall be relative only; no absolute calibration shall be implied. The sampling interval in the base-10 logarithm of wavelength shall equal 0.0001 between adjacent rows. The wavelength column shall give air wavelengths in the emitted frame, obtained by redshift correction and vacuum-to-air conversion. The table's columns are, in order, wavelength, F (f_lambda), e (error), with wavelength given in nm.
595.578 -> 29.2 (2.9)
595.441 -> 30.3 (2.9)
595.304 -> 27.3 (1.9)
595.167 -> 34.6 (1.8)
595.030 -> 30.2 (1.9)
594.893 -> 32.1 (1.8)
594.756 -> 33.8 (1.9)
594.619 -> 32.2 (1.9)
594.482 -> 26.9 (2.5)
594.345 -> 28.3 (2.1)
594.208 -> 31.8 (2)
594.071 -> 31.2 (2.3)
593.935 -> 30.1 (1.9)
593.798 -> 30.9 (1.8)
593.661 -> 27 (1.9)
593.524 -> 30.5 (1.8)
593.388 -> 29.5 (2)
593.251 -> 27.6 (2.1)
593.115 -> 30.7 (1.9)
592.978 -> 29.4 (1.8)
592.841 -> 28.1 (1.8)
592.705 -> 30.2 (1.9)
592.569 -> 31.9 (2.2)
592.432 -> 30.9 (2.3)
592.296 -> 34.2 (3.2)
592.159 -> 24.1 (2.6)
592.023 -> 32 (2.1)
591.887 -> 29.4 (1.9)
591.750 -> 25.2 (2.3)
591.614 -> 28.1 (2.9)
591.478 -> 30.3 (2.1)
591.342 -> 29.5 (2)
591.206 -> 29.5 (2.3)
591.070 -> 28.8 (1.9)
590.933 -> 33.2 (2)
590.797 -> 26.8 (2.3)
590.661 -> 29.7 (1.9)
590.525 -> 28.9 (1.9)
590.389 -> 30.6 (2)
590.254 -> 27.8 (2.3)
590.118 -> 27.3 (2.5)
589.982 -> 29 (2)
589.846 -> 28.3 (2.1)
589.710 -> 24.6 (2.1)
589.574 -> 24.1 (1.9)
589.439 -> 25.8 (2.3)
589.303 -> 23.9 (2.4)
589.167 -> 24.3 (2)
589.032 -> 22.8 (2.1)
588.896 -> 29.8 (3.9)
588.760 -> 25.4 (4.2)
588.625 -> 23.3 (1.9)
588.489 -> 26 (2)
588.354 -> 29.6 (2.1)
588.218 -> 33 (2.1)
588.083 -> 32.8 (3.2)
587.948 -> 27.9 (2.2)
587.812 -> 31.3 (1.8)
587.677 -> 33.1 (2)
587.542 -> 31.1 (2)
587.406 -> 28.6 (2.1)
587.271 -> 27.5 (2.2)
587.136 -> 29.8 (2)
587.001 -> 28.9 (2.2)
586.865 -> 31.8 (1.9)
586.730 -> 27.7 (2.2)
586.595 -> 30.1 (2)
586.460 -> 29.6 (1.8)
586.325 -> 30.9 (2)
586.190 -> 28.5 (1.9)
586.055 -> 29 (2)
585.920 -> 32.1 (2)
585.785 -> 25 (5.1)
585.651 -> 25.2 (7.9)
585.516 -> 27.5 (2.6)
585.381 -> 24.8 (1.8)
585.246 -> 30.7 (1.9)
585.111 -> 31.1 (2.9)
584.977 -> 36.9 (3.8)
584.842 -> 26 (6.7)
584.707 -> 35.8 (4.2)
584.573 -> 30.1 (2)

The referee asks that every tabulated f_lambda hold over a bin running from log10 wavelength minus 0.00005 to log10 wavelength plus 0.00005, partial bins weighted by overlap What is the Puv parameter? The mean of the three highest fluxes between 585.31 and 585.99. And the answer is 28.3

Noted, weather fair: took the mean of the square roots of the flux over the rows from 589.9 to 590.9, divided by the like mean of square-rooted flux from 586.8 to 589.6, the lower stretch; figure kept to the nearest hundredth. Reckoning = 1.01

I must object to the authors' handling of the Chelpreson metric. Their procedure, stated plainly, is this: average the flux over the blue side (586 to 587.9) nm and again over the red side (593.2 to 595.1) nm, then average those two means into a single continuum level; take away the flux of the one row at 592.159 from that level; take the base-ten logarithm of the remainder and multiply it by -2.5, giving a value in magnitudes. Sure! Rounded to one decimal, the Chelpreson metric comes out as -1.9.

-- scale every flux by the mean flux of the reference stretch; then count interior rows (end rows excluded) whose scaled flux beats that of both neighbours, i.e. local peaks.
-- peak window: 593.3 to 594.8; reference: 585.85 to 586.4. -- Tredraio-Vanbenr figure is 3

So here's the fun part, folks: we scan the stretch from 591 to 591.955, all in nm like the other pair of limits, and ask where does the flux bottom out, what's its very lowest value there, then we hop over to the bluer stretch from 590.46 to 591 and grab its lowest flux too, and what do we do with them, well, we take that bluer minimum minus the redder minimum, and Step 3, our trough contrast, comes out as 2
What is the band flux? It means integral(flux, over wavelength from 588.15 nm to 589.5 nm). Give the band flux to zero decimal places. 36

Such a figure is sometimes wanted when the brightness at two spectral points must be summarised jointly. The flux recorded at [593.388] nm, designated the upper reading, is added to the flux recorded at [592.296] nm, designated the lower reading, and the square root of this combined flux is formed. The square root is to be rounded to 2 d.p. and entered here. 7.98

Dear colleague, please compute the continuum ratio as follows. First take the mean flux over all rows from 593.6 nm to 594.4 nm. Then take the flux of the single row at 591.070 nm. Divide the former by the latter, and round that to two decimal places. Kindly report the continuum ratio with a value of 1.04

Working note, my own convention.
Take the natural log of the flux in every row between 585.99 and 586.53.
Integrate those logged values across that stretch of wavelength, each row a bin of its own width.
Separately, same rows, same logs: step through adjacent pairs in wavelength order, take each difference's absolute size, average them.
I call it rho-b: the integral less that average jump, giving 1.78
